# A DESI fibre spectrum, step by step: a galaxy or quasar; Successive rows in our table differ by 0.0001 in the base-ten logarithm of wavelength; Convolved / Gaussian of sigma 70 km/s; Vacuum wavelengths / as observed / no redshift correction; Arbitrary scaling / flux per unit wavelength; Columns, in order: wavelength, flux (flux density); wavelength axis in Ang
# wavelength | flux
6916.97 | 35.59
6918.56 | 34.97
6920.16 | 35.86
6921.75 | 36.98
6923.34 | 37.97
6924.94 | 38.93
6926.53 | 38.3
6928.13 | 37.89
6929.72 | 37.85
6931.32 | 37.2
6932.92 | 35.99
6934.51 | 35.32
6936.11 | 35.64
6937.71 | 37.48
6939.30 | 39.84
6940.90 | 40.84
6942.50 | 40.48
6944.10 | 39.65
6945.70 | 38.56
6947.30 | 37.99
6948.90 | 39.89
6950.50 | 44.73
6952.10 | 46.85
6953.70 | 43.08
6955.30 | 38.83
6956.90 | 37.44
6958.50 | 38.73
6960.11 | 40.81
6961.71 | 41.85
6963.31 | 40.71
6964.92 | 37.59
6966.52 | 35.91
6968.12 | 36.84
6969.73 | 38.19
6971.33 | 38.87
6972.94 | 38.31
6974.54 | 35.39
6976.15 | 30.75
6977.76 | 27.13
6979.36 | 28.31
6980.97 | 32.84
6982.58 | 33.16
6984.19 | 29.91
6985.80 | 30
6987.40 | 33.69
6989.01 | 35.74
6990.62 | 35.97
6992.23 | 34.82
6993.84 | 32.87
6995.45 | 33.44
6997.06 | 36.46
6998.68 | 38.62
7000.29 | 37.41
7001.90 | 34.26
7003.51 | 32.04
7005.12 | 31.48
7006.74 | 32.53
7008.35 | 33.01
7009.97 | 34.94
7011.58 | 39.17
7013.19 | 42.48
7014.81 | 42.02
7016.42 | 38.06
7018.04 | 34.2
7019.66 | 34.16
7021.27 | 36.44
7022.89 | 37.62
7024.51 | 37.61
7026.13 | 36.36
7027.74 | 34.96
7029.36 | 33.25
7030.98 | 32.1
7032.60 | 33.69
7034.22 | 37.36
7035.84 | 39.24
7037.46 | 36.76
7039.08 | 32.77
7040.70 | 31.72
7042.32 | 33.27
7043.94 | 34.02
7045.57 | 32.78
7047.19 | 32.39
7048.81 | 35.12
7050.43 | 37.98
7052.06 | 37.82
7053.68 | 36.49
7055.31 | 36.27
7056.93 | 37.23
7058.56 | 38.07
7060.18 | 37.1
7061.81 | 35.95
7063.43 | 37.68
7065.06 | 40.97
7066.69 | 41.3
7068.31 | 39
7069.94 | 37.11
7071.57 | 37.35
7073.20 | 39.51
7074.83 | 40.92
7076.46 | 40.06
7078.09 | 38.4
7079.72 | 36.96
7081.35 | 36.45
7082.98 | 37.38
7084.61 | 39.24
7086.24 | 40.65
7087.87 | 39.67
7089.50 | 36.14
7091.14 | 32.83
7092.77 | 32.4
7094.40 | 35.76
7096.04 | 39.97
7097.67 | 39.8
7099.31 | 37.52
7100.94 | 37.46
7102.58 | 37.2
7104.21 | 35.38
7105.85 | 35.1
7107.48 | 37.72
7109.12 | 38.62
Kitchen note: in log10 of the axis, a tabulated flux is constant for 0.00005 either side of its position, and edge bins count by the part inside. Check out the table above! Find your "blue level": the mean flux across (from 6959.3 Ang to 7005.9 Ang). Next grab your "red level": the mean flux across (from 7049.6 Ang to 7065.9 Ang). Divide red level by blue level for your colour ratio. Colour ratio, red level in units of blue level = 1.07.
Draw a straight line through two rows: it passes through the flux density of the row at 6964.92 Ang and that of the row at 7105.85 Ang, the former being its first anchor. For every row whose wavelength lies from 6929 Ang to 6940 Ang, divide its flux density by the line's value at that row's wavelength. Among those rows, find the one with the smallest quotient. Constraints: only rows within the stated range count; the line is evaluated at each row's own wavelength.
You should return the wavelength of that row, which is 6934.51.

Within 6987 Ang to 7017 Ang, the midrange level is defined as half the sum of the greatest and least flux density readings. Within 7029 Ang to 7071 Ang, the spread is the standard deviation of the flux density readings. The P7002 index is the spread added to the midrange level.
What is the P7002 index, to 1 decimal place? 39.7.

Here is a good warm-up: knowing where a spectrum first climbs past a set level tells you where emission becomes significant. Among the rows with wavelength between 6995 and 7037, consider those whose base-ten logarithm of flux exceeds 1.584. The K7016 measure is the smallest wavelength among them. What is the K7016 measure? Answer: 6998.68 Ang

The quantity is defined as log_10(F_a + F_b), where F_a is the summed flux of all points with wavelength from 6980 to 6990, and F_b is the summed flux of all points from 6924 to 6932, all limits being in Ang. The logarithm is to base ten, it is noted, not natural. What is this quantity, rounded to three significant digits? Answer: 2.59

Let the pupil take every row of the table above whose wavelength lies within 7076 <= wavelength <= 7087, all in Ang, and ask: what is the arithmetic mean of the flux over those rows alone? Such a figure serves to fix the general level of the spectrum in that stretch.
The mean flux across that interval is 38.4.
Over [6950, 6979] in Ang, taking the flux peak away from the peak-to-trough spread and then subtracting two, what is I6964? -29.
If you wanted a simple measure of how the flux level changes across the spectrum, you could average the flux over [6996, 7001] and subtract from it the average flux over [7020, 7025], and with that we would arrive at 0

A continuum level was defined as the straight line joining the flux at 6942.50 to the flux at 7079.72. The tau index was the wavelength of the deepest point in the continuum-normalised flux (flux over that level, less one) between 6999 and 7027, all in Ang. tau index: 7005.12 Ang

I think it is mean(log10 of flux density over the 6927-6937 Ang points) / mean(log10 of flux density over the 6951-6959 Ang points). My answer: 0.97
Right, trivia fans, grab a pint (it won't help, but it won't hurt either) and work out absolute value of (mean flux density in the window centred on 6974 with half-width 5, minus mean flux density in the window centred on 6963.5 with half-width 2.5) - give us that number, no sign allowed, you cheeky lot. 5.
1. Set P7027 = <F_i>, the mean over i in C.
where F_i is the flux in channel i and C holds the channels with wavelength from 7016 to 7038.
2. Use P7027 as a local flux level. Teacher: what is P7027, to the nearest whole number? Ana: 36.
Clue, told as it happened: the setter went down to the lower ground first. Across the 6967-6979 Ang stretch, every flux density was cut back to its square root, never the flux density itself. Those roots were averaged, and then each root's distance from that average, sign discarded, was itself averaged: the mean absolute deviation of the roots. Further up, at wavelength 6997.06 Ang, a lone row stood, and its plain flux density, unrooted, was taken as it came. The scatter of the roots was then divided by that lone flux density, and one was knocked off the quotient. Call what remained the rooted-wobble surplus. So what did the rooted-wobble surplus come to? -0.9916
